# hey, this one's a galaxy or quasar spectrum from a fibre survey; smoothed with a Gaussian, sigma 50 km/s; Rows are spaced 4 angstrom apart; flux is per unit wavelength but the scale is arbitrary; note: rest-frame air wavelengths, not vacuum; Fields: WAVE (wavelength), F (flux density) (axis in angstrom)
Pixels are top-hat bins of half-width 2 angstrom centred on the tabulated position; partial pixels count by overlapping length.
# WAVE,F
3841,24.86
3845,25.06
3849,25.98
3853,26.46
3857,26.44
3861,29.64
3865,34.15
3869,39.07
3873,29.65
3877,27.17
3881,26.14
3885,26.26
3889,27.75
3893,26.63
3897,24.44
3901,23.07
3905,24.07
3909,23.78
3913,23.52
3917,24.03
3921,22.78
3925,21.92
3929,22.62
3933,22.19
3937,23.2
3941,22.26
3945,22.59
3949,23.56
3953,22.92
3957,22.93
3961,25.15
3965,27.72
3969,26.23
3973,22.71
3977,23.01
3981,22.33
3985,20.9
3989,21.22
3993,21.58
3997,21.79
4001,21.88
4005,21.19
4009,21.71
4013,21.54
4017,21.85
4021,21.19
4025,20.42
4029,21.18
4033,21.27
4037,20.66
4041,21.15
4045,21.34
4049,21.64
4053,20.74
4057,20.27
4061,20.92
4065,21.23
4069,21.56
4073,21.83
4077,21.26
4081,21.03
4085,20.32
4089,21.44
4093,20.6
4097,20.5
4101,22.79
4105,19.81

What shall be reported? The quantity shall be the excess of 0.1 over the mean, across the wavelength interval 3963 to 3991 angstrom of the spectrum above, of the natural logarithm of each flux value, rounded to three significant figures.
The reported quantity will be -3.05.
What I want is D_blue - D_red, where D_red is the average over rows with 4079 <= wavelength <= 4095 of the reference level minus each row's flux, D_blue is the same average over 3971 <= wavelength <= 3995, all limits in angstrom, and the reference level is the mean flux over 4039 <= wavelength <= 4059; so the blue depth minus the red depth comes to -1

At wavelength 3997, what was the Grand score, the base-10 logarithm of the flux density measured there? 1.34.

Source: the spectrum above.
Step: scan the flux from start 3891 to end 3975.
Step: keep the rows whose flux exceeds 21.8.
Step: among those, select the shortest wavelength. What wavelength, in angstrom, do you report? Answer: 3893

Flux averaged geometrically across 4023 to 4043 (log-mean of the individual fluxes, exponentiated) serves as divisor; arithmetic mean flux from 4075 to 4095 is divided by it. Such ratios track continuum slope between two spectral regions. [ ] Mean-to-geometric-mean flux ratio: 1.00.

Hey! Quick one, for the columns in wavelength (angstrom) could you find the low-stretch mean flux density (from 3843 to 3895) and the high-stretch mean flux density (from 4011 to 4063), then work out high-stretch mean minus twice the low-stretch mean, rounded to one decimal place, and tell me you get -35.9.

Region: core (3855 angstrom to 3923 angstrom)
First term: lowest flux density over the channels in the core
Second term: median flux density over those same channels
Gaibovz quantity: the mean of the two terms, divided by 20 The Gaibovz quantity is 1.226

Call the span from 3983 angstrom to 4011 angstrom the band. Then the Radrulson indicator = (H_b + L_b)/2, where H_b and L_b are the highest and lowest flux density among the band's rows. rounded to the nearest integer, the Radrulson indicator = 21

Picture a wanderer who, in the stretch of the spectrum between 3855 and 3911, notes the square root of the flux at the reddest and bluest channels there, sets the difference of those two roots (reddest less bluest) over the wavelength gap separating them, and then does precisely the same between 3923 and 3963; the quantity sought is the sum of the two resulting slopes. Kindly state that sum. 0.0041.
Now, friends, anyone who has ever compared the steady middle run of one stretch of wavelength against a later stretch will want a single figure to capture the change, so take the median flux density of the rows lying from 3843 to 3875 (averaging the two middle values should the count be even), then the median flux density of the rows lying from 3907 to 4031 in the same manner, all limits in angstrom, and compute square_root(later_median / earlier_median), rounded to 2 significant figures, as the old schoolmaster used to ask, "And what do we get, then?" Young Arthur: 0.89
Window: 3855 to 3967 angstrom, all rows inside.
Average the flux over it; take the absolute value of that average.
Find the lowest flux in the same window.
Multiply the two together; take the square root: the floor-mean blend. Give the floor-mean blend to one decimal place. 23.7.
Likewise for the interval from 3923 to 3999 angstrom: 21.9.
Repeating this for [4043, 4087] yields 20.7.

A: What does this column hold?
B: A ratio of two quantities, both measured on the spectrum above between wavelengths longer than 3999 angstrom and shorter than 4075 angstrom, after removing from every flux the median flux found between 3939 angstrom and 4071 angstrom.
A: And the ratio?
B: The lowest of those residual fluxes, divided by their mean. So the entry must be 3.9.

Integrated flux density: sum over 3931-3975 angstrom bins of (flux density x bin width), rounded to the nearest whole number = 1046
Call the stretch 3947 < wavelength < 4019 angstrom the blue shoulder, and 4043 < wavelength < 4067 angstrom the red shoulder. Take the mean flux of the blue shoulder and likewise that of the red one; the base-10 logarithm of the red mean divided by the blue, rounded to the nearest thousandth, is -0.035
